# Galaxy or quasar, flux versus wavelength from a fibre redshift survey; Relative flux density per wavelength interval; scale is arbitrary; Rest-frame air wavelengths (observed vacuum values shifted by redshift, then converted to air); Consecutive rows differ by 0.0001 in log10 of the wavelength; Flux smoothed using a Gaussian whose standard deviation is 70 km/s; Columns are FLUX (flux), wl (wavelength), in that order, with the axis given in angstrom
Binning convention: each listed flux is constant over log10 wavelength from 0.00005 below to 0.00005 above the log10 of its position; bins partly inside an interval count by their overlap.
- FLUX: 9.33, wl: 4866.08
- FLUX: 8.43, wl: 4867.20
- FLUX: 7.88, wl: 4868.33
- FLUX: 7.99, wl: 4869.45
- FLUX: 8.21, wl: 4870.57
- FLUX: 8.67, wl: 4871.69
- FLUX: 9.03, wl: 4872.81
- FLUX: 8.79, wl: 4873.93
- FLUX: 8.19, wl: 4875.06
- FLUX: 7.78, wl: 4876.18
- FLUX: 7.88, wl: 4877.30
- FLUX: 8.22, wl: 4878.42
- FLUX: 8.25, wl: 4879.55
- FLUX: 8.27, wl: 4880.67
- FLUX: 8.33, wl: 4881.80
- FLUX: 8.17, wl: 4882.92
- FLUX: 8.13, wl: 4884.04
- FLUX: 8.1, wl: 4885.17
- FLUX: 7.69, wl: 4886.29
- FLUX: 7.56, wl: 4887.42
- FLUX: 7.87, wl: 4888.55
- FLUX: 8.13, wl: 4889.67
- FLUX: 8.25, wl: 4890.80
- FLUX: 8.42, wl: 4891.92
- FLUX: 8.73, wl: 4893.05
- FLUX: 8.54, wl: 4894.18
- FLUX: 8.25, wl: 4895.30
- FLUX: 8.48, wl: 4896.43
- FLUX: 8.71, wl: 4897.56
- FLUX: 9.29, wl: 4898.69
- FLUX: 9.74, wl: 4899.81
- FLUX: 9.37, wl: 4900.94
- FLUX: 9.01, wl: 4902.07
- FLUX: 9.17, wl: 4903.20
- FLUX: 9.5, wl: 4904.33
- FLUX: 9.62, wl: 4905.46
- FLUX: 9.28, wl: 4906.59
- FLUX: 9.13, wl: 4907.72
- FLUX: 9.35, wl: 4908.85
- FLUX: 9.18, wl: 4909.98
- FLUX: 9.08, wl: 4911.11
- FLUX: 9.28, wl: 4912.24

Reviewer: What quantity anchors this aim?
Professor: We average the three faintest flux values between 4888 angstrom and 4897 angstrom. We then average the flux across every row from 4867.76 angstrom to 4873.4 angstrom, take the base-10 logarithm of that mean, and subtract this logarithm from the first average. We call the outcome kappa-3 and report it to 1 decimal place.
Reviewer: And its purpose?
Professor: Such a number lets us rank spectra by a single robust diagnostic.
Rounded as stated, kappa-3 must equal 7.2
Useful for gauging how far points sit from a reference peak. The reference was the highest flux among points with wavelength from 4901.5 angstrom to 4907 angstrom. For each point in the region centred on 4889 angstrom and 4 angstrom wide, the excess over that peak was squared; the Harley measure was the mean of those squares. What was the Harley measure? 2.9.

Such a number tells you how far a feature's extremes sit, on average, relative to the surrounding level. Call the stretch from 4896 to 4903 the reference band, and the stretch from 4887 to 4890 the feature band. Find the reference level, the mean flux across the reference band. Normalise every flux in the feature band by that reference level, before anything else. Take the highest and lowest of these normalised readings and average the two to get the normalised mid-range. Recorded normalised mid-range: 0.86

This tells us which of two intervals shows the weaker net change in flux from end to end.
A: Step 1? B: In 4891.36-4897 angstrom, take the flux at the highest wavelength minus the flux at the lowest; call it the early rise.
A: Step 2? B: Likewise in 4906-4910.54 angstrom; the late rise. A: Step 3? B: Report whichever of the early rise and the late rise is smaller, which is -0.1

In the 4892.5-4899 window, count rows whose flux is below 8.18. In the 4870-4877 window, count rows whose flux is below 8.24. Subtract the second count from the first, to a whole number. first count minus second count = -3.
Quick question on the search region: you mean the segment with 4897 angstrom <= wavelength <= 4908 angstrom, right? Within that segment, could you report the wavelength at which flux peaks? 4899.81 angstrom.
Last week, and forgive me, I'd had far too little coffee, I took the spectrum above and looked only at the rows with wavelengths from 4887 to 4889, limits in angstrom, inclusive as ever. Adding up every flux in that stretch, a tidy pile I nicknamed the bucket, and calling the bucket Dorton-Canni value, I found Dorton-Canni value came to 15.4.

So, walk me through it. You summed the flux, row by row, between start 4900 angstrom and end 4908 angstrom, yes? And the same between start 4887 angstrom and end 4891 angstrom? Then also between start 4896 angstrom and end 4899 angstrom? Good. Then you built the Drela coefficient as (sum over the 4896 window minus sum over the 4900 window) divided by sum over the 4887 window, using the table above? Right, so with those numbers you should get -1.2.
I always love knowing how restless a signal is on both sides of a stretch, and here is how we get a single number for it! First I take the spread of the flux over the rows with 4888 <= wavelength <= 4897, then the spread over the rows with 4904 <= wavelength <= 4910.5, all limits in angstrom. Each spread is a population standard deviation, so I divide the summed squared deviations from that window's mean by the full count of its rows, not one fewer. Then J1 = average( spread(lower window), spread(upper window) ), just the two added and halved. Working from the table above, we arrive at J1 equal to 0.21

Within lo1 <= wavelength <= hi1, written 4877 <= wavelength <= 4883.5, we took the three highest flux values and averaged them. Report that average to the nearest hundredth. 8.28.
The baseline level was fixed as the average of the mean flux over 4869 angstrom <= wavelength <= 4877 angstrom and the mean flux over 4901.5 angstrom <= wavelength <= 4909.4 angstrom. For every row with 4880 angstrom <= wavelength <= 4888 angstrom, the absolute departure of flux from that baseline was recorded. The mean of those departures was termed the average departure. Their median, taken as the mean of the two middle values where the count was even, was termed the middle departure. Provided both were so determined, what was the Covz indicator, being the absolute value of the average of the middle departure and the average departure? 0.75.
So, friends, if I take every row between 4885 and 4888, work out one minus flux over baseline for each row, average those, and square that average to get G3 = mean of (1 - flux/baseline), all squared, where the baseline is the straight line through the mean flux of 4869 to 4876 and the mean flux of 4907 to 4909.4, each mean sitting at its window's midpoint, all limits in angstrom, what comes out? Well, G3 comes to 0.013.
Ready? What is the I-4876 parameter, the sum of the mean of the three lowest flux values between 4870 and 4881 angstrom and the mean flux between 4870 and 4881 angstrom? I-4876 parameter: 16.28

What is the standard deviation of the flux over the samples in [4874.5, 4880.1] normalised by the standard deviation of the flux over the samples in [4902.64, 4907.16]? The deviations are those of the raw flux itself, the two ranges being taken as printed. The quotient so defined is 1.1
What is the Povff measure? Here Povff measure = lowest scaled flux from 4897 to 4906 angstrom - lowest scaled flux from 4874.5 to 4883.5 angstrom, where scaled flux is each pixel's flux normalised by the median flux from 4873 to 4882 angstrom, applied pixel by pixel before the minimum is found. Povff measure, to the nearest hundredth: 0.11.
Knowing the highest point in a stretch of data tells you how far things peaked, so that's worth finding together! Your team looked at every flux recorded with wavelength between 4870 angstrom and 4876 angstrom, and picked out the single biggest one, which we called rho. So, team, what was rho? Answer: 9.03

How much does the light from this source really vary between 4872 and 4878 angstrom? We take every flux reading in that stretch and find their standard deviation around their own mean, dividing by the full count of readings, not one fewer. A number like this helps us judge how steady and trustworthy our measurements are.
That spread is 0.50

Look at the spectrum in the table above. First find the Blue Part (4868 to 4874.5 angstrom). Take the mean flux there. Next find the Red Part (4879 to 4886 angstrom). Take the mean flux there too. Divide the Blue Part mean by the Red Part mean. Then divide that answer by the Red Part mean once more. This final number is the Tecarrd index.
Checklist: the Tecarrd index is 0.13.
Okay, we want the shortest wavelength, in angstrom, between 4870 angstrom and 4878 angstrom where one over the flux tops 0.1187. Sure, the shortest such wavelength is 4870.57 angstrom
